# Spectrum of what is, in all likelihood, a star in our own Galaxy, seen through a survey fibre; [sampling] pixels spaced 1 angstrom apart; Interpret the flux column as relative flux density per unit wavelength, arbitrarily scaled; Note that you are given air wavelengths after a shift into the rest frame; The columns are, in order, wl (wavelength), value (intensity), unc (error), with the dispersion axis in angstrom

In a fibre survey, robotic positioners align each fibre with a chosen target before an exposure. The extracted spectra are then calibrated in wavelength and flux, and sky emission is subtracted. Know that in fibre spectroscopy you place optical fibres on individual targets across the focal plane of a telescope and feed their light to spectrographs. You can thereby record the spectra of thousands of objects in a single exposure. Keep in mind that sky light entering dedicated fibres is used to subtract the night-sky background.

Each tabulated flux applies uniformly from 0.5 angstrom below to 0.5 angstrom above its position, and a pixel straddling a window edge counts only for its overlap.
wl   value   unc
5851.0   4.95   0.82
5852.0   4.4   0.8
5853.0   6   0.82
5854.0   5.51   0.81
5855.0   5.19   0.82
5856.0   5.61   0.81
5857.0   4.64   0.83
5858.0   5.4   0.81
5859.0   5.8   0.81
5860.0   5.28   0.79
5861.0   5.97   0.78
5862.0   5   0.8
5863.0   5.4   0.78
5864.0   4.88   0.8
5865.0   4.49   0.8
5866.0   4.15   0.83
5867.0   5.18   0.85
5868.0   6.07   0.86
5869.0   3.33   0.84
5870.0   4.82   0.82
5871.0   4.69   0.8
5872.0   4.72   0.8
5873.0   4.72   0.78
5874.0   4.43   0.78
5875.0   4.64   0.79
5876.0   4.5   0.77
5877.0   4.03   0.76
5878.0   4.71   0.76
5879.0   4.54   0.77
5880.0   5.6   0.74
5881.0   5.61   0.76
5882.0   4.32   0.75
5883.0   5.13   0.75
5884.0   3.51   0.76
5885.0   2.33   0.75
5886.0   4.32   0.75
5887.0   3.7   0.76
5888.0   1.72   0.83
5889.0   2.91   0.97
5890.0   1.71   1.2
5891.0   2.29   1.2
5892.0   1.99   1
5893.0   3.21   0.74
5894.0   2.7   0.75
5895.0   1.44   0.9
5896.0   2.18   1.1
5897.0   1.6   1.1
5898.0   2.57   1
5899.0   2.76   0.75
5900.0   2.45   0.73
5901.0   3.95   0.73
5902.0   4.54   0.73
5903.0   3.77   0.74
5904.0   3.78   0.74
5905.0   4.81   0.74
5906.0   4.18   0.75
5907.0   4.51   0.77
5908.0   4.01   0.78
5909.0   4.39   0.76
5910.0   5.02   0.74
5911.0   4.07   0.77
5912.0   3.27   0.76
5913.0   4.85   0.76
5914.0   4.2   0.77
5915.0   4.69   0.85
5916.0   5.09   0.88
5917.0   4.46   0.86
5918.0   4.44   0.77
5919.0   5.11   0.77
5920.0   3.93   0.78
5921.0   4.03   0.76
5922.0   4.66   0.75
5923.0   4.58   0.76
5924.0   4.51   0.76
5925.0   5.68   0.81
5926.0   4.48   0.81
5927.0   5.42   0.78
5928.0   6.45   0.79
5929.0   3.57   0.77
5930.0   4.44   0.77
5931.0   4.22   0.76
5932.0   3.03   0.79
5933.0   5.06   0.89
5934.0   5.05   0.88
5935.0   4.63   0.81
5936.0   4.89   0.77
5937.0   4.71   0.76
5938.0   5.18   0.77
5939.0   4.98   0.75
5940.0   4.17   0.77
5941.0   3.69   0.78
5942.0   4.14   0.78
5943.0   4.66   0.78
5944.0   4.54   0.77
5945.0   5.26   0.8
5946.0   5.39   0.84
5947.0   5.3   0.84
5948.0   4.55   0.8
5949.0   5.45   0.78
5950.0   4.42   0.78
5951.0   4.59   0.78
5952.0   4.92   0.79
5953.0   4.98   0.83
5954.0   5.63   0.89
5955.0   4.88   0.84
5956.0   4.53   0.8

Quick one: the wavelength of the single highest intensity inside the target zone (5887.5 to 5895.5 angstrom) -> 5893.0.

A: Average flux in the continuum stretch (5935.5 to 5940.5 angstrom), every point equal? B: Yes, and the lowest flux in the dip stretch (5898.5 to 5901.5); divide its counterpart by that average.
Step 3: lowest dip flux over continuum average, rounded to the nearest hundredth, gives 0.51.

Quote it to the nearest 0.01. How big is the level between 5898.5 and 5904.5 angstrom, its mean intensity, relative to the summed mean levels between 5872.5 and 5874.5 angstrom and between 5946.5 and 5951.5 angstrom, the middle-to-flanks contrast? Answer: 0.38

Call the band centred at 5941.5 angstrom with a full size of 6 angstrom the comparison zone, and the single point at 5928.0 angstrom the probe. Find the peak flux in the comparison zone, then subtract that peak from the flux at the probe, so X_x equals 1.5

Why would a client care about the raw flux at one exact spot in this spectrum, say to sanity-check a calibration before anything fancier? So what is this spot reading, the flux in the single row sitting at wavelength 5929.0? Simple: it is 3.57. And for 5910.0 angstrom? 5.02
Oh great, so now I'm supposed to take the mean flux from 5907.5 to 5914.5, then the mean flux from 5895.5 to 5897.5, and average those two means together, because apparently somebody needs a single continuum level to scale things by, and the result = 3.1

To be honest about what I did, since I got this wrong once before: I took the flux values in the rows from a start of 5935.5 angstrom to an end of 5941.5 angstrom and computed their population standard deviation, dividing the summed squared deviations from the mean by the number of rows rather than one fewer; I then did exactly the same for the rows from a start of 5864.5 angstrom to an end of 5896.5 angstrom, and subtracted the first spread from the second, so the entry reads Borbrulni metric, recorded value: 0.7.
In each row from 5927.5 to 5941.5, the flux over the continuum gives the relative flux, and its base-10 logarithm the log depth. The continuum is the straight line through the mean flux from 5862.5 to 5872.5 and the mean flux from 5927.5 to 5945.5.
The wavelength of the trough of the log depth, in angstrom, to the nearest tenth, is 5932.0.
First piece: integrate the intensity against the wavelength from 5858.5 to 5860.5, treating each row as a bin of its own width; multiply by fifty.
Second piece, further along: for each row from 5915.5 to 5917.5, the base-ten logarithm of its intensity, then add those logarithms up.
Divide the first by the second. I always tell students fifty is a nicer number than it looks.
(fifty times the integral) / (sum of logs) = 409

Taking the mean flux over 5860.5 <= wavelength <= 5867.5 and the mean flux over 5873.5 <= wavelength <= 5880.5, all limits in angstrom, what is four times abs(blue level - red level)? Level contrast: 1.5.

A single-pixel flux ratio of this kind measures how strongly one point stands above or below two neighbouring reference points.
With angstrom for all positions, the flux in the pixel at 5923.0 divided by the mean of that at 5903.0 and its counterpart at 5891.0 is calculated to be 1.5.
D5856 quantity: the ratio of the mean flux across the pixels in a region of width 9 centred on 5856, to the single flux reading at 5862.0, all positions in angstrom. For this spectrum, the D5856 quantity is 1.06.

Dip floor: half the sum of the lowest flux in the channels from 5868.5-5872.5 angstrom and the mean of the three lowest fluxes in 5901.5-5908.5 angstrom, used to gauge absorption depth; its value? 3.6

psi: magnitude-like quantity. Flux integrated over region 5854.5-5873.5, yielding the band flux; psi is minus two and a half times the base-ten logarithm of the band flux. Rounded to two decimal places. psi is -4.95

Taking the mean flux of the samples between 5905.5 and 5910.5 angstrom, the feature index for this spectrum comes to 4.42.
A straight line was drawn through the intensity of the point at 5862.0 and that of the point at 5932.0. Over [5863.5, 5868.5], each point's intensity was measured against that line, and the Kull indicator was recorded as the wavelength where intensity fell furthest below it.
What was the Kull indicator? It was 5866.0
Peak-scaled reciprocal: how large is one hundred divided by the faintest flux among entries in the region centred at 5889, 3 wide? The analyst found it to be 58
